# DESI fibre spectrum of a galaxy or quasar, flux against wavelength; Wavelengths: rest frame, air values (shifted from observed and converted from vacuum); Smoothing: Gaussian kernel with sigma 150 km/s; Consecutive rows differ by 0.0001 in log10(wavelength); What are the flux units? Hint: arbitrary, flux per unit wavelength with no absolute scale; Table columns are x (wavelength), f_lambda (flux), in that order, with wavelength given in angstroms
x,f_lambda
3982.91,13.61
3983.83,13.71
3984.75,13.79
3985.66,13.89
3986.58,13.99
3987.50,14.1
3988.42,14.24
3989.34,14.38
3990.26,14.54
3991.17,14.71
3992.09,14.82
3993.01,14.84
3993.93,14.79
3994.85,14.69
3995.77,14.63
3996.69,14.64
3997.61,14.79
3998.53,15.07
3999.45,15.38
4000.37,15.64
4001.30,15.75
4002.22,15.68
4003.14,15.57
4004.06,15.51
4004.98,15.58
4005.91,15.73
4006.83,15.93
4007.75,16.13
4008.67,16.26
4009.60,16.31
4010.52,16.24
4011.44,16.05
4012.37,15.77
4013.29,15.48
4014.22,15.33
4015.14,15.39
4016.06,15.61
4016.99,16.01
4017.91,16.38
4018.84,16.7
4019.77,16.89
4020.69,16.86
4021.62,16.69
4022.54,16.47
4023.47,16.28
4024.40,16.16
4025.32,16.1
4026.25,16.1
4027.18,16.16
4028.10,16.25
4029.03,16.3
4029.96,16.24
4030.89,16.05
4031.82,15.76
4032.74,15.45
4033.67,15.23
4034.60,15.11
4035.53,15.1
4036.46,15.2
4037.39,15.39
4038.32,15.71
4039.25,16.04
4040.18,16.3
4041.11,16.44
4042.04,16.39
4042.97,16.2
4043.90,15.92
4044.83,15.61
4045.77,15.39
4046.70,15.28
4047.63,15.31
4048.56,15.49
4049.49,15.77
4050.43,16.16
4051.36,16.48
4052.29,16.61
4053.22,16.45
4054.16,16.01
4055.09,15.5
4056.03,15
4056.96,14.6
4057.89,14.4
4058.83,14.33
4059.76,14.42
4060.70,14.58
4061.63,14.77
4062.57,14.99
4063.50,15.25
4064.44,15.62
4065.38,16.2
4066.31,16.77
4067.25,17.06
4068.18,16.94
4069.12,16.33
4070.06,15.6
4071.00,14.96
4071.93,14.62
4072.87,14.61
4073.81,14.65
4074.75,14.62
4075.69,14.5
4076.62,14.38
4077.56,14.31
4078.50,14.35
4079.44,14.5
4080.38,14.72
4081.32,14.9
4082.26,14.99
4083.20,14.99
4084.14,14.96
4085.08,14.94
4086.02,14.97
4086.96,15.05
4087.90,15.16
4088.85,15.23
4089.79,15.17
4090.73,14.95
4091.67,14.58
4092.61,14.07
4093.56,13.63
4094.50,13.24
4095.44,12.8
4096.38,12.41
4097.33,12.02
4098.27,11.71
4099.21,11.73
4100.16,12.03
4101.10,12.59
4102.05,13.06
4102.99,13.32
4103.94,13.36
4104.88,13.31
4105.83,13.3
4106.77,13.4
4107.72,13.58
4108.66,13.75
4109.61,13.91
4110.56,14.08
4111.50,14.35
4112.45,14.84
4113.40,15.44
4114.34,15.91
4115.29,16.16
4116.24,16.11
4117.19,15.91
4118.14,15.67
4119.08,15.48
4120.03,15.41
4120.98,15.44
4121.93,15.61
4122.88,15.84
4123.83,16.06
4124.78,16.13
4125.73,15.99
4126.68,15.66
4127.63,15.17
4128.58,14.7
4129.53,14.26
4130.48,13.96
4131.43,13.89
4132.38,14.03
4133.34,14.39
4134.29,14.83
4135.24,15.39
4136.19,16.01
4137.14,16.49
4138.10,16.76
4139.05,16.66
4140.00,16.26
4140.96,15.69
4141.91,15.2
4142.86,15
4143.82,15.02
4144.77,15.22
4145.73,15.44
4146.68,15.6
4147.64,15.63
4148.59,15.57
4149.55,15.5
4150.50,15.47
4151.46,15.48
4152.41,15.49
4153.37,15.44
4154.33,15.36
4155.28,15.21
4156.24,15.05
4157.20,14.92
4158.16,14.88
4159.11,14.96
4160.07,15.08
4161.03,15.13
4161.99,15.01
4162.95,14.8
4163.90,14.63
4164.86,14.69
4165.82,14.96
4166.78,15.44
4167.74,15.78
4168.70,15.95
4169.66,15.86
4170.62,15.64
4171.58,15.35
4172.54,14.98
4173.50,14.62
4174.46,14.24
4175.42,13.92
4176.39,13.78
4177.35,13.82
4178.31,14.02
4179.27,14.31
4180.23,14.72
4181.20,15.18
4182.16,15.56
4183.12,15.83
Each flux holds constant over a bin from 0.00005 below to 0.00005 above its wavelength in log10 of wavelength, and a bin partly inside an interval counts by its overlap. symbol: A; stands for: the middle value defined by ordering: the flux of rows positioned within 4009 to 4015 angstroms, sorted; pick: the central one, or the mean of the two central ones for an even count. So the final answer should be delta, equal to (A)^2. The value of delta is 253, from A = 15.9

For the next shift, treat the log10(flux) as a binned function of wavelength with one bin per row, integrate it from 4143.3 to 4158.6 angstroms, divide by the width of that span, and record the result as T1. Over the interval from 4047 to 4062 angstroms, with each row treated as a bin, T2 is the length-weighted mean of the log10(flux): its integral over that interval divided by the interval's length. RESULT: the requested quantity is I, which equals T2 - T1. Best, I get 0.00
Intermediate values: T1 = 1.18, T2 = 1.19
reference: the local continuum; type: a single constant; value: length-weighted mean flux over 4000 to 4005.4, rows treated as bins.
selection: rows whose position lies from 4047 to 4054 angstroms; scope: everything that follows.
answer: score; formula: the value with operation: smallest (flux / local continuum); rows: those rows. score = 0.98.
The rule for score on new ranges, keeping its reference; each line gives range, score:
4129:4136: 0.89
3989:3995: 0.92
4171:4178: 0.88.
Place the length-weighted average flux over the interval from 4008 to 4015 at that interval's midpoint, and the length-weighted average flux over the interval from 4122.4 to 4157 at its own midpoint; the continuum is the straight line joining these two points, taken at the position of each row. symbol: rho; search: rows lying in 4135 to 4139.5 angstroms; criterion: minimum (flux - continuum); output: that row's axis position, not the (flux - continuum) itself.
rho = 4135.24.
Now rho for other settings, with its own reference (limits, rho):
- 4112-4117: 4112.45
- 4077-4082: 4077.56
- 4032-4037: 4035.53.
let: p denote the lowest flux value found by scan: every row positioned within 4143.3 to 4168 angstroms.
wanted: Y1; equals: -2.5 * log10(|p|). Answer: -2.91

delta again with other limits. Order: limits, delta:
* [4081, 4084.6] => 224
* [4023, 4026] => 261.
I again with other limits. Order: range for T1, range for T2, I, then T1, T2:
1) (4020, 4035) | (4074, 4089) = -0.04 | 1.21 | 1.17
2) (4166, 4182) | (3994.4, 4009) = 0.02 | 1.17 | 1.19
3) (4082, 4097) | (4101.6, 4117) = 0.00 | 1.16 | 1.15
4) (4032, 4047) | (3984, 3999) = -0.03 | 1.20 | 1.16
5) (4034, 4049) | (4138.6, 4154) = 0.00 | 1.19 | 1.19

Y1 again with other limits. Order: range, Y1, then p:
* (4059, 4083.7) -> -2.89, 14.31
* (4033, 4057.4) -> -2.91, 14.6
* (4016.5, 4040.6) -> -2.95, 15.1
